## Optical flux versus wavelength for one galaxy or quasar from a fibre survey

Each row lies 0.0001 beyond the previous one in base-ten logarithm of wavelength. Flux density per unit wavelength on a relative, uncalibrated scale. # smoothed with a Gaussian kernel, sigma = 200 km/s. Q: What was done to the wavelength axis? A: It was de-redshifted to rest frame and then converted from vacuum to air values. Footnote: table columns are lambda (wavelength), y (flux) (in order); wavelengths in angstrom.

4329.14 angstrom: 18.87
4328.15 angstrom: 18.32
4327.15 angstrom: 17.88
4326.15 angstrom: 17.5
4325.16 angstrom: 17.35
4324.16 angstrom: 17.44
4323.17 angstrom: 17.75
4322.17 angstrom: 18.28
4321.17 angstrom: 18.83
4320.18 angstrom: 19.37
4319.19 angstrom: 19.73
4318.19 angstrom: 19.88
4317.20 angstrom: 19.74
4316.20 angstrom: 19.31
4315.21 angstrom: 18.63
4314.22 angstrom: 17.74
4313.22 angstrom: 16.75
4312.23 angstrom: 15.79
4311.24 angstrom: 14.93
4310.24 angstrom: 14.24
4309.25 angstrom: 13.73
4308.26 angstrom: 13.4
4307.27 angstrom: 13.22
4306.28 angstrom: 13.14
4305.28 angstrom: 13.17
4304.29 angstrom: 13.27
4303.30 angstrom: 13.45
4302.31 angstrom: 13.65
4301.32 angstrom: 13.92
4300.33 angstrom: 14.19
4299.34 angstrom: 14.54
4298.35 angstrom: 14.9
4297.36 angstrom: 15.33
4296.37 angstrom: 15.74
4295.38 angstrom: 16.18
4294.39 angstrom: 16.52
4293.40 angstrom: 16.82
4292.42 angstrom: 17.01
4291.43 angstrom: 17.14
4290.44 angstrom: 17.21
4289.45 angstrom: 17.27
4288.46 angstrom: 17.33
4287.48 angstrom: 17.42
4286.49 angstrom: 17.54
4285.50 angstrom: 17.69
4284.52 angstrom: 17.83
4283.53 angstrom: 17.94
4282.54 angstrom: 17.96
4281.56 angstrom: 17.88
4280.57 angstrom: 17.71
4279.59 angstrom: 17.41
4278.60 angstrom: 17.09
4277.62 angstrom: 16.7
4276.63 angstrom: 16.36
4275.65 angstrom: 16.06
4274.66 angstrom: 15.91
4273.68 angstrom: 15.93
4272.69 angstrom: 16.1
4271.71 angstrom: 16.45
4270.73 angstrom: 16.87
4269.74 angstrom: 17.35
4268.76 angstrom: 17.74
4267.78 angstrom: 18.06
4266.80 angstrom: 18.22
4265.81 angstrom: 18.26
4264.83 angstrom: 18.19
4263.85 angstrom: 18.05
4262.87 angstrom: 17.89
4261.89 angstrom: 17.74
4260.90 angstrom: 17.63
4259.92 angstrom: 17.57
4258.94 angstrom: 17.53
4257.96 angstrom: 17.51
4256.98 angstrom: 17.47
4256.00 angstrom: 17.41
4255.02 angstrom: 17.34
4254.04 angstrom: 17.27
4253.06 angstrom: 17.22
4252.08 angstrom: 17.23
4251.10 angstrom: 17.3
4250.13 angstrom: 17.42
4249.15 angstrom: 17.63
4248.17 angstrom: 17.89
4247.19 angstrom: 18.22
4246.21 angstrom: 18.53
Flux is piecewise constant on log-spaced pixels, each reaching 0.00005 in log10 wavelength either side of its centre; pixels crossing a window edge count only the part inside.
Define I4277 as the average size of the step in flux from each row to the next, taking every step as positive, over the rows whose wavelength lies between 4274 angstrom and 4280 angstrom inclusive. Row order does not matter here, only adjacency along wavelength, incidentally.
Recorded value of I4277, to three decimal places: 0.300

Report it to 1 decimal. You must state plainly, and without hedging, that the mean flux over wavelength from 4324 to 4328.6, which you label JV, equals 17.7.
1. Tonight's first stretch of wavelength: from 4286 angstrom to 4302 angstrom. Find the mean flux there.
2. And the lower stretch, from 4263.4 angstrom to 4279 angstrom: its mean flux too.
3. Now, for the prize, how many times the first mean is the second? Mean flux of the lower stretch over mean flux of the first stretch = 1.06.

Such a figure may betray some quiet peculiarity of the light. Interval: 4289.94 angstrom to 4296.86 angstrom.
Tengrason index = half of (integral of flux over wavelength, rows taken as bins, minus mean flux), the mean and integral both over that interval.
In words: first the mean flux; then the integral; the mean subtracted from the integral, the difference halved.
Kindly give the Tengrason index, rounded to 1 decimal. 49.3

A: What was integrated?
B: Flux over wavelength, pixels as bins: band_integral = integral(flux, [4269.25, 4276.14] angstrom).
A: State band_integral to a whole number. 113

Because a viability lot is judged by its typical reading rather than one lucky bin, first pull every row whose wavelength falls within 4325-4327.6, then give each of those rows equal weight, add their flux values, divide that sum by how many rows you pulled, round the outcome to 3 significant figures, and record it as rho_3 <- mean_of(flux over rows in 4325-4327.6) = 17.6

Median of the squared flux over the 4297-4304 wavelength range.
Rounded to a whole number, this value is 201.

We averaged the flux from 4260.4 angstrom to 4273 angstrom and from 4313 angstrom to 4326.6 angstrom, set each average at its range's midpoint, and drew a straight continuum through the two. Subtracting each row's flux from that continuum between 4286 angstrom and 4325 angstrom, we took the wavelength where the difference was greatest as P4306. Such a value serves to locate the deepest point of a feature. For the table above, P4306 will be 4306.28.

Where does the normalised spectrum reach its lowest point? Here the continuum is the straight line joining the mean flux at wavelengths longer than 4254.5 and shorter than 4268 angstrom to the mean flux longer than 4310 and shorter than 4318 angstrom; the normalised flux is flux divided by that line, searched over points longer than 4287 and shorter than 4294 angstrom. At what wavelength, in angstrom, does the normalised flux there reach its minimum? 4293.40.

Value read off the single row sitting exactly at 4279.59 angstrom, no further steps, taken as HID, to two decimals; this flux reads 17.41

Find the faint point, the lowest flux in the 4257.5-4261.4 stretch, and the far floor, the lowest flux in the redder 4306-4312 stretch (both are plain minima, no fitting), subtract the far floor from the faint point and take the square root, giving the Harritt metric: 2.1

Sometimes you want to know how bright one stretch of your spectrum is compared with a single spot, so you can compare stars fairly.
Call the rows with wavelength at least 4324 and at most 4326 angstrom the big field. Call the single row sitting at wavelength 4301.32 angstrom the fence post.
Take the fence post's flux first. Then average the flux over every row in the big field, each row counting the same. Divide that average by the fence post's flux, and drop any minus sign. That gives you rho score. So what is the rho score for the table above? 1.25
